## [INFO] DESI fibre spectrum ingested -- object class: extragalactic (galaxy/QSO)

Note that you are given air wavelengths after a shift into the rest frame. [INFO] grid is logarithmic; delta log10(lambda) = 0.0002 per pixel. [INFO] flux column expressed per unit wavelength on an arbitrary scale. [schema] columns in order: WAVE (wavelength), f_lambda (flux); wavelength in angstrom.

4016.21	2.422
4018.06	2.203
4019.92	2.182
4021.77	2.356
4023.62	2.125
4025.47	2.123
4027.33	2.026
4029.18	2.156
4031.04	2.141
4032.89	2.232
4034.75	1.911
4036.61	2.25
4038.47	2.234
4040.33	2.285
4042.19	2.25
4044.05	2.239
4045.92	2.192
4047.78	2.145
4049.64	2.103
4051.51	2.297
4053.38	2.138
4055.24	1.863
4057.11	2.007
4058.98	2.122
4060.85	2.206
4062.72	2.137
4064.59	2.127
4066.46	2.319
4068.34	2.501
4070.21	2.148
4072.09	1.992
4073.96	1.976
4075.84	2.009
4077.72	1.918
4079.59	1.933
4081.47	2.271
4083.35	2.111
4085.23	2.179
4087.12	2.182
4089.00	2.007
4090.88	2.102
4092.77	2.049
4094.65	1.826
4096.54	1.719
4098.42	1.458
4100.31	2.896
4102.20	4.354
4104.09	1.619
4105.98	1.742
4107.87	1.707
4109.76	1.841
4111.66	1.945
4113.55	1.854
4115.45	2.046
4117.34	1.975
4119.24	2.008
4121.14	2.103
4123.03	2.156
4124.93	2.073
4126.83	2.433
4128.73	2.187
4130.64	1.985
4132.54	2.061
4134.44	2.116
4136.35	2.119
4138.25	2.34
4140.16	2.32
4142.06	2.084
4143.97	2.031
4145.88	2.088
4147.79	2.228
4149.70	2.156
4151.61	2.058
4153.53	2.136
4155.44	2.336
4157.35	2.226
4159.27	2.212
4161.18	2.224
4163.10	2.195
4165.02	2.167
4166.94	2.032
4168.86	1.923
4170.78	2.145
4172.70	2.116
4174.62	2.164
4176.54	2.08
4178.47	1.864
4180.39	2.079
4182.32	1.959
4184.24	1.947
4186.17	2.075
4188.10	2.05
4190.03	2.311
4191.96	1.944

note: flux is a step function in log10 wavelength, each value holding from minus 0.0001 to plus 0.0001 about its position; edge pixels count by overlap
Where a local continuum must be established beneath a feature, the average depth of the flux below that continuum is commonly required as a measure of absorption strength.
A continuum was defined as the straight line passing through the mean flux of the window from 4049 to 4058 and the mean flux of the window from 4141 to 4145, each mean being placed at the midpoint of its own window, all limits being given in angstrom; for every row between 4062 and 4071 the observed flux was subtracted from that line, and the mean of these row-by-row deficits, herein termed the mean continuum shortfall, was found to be -0.17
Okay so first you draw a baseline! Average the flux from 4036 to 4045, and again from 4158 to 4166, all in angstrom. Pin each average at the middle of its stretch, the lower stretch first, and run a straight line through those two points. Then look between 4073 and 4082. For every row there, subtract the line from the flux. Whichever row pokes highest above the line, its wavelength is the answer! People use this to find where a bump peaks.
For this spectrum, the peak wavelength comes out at 4081.47 angstrom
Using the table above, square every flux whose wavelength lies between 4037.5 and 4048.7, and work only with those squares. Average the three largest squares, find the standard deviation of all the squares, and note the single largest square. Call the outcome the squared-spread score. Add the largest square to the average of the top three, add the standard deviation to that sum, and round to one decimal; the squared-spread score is 10.5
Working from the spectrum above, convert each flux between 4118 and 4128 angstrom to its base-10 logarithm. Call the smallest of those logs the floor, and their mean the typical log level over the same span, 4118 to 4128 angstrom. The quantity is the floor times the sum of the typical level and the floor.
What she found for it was 0.19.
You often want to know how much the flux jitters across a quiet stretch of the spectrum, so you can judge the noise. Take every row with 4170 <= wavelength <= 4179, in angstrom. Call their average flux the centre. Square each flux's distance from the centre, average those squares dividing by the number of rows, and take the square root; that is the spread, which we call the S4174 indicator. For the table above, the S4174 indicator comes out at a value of 0.11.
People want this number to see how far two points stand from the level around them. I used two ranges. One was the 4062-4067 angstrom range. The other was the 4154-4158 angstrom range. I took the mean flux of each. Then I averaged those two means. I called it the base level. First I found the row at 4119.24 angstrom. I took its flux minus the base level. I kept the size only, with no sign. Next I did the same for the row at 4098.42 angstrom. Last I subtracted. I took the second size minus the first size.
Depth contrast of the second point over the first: 0.55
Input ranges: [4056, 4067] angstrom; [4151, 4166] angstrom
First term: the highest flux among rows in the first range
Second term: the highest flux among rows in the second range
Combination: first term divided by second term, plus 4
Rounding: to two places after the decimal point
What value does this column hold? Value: 4.99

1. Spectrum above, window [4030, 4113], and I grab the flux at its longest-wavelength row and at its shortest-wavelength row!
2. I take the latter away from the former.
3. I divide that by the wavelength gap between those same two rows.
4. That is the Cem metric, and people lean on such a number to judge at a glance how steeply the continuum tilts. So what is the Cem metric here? -0.002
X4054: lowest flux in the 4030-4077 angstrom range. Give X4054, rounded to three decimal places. 1.863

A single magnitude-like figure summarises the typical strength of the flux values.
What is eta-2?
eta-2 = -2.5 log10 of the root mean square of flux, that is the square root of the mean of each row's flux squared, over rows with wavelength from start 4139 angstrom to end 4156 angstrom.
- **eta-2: -0.837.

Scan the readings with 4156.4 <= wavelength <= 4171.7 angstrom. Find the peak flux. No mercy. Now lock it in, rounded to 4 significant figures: 2.226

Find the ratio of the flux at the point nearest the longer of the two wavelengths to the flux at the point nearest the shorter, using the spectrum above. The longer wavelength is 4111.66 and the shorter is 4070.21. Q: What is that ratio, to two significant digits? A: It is 0.91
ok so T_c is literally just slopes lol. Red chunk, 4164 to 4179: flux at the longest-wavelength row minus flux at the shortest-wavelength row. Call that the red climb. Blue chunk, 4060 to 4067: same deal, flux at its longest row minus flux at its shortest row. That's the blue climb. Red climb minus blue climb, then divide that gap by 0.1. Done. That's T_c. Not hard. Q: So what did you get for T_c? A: -4.2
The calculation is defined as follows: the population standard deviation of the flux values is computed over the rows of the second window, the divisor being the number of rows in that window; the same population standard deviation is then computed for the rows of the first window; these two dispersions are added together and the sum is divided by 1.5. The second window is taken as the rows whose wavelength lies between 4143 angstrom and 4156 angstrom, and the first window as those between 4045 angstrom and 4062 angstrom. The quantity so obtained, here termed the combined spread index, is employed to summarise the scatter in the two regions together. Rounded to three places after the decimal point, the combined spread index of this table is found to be 0.144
